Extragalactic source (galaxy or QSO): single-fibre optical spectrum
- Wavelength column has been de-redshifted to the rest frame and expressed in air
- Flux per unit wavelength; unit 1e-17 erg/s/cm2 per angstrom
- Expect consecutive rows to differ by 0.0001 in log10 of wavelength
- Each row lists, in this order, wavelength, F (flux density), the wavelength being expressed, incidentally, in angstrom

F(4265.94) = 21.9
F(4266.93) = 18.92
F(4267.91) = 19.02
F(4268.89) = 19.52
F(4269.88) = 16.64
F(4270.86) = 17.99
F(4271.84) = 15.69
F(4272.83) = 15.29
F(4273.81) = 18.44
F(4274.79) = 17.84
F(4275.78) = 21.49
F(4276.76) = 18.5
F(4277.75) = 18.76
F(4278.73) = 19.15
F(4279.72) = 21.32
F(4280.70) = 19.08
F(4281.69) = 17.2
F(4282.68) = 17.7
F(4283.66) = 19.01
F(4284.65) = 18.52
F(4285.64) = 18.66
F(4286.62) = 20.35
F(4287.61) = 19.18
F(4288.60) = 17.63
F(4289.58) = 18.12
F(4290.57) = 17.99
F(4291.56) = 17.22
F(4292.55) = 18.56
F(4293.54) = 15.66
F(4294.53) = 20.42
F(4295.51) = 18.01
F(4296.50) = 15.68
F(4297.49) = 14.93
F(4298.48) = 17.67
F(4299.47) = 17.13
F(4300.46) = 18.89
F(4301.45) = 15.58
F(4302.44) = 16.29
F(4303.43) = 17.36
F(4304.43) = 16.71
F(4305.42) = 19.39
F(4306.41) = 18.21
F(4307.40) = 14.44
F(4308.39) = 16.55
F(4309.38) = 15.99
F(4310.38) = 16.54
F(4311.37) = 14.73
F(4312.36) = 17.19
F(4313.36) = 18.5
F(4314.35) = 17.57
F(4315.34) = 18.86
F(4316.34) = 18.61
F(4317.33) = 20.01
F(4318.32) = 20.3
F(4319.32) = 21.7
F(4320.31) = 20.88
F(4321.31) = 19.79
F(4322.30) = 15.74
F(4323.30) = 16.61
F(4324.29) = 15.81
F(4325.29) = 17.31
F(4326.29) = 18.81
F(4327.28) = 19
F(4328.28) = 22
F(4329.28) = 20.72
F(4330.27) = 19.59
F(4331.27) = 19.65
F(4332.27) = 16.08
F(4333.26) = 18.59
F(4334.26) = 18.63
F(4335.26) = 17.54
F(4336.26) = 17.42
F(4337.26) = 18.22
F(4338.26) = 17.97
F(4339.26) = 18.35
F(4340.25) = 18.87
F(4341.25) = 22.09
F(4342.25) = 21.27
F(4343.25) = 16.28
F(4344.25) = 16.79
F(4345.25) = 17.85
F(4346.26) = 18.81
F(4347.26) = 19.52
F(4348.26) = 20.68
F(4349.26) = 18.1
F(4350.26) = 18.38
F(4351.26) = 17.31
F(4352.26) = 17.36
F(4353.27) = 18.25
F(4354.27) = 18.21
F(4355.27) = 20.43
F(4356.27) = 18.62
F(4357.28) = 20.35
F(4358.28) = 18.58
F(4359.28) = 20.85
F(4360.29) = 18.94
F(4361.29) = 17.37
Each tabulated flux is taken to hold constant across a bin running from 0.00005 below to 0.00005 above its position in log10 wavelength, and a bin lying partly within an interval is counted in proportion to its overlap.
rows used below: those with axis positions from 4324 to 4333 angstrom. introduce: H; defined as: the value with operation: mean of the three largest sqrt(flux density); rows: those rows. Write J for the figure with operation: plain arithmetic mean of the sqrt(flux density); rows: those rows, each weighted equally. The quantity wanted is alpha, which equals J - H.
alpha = -0.231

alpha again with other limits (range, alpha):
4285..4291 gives -0.086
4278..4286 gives -0.116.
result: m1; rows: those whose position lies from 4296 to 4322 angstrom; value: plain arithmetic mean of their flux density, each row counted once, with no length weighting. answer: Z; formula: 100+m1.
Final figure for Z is 118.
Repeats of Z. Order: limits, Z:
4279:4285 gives 119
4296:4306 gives 117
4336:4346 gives 119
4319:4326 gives 118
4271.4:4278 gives 118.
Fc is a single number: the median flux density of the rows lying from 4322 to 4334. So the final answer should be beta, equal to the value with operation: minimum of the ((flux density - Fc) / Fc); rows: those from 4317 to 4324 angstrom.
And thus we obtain -0.158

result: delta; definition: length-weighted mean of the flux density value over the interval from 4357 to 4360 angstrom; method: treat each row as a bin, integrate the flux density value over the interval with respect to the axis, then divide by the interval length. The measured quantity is 19.8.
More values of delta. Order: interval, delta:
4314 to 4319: 19.2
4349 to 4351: 18.2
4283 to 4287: 19.1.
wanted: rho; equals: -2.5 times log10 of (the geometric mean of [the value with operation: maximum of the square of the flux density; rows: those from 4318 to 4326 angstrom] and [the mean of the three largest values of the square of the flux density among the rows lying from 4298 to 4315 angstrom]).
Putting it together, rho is -6.53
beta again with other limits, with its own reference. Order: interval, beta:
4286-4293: -0.079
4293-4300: -0.202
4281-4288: -0.080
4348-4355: -0.074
